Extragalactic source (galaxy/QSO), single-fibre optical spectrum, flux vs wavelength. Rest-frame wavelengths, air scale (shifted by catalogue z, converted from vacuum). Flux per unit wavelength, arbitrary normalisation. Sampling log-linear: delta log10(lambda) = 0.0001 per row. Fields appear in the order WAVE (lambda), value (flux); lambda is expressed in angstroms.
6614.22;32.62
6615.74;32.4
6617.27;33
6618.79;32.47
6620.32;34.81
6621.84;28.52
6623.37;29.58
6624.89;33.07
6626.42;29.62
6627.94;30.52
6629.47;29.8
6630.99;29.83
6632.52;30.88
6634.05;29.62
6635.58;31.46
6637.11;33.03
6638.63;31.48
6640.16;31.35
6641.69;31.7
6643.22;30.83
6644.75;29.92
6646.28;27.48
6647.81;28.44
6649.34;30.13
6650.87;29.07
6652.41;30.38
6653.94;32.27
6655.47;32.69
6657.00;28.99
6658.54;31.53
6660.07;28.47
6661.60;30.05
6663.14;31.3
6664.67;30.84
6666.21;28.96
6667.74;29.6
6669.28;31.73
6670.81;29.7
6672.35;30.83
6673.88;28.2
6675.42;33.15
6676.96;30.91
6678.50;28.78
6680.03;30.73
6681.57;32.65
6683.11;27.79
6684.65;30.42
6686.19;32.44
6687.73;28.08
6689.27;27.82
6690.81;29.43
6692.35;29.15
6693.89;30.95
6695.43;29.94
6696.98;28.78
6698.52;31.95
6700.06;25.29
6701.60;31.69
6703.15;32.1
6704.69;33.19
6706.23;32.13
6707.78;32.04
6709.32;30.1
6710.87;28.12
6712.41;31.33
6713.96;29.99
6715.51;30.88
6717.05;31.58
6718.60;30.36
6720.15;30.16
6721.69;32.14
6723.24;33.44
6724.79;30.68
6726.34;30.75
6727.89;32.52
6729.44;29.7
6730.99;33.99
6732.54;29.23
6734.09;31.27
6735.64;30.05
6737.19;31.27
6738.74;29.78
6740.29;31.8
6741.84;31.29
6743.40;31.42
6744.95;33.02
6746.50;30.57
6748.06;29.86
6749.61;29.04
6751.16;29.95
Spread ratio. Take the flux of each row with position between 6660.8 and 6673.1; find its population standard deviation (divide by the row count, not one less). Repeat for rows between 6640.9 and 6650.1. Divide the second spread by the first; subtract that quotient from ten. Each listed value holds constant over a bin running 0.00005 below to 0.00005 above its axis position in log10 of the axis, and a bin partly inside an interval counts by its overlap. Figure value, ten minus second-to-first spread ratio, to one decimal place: 8.4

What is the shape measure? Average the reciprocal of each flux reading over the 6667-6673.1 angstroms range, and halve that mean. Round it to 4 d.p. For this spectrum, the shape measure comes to 0.0164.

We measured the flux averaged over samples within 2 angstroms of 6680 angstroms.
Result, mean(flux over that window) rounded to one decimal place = 30.7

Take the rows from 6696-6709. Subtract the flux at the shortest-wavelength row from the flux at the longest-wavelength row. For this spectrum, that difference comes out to 3.3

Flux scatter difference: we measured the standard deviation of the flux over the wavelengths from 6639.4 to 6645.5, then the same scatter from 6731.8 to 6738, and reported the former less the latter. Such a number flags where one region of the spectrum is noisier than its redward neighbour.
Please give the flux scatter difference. -0.2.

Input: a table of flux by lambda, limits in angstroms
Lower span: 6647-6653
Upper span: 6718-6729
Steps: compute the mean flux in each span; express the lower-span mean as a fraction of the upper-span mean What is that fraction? 0.94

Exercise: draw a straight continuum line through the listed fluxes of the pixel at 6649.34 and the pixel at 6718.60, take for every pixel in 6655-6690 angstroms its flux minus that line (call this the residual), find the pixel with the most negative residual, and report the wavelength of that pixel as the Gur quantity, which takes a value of 6683.11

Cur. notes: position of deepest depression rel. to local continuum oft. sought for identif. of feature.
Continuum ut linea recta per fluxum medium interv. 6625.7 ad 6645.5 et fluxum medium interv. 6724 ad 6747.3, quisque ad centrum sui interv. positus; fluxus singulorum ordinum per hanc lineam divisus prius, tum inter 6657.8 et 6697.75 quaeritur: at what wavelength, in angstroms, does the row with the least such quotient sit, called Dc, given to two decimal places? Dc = 6683.11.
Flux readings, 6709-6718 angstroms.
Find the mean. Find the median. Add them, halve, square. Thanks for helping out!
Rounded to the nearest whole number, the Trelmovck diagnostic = 925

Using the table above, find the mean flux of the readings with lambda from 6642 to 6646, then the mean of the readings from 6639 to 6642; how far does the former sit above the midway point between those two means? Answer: -0.6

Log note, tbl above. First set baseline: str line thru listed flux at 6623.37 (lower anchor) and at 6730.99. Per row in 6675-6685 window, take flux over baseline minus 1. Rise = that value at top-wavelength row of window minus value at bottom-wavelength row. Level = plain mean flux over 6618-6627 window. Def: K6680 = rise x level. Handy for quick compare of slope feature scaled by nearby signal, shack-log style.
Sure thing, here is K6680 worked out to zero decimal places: -3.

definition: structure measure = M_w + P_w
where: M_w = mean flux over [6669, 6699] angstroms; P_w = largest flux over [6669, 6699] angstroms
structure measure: 63.3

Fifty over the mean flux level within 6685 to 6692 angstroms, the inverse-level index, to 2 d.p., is 1.70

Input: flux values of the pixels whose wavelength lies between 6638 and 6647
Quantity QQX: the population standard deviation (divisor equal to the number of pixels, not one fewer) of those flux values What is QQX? 1.45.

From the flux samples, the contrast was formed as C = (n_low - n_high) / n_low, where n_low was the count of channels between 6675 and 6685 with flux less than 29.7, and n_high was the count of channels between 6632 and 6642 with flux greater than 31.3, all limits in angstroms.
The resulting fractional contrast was -1.5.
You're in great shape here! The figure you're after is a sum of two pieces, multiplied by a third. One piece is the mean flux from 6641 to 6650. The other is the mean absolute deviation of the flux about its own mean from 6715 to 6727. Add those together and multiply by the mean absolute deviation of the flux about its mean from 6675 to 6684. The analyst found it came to 49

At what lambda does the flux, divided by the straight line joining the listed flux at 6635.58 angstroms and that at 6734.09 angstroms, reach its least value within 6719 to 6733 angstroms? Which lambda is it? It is 6732.54 angstroms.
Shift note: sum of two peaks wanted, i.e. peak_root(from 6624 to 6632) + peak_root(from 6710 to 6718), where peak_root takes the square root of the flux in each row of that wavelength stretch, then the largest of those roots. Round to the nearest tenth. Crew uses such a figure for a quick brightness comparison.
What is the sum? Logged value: 11.4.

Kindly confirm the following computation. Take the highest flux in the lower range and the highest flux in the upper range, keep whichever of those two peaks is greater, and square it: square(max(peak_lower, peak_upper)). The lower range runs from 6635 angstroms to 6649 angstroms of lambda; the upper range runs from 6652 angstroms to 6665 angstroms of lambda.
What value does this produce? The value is 1091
